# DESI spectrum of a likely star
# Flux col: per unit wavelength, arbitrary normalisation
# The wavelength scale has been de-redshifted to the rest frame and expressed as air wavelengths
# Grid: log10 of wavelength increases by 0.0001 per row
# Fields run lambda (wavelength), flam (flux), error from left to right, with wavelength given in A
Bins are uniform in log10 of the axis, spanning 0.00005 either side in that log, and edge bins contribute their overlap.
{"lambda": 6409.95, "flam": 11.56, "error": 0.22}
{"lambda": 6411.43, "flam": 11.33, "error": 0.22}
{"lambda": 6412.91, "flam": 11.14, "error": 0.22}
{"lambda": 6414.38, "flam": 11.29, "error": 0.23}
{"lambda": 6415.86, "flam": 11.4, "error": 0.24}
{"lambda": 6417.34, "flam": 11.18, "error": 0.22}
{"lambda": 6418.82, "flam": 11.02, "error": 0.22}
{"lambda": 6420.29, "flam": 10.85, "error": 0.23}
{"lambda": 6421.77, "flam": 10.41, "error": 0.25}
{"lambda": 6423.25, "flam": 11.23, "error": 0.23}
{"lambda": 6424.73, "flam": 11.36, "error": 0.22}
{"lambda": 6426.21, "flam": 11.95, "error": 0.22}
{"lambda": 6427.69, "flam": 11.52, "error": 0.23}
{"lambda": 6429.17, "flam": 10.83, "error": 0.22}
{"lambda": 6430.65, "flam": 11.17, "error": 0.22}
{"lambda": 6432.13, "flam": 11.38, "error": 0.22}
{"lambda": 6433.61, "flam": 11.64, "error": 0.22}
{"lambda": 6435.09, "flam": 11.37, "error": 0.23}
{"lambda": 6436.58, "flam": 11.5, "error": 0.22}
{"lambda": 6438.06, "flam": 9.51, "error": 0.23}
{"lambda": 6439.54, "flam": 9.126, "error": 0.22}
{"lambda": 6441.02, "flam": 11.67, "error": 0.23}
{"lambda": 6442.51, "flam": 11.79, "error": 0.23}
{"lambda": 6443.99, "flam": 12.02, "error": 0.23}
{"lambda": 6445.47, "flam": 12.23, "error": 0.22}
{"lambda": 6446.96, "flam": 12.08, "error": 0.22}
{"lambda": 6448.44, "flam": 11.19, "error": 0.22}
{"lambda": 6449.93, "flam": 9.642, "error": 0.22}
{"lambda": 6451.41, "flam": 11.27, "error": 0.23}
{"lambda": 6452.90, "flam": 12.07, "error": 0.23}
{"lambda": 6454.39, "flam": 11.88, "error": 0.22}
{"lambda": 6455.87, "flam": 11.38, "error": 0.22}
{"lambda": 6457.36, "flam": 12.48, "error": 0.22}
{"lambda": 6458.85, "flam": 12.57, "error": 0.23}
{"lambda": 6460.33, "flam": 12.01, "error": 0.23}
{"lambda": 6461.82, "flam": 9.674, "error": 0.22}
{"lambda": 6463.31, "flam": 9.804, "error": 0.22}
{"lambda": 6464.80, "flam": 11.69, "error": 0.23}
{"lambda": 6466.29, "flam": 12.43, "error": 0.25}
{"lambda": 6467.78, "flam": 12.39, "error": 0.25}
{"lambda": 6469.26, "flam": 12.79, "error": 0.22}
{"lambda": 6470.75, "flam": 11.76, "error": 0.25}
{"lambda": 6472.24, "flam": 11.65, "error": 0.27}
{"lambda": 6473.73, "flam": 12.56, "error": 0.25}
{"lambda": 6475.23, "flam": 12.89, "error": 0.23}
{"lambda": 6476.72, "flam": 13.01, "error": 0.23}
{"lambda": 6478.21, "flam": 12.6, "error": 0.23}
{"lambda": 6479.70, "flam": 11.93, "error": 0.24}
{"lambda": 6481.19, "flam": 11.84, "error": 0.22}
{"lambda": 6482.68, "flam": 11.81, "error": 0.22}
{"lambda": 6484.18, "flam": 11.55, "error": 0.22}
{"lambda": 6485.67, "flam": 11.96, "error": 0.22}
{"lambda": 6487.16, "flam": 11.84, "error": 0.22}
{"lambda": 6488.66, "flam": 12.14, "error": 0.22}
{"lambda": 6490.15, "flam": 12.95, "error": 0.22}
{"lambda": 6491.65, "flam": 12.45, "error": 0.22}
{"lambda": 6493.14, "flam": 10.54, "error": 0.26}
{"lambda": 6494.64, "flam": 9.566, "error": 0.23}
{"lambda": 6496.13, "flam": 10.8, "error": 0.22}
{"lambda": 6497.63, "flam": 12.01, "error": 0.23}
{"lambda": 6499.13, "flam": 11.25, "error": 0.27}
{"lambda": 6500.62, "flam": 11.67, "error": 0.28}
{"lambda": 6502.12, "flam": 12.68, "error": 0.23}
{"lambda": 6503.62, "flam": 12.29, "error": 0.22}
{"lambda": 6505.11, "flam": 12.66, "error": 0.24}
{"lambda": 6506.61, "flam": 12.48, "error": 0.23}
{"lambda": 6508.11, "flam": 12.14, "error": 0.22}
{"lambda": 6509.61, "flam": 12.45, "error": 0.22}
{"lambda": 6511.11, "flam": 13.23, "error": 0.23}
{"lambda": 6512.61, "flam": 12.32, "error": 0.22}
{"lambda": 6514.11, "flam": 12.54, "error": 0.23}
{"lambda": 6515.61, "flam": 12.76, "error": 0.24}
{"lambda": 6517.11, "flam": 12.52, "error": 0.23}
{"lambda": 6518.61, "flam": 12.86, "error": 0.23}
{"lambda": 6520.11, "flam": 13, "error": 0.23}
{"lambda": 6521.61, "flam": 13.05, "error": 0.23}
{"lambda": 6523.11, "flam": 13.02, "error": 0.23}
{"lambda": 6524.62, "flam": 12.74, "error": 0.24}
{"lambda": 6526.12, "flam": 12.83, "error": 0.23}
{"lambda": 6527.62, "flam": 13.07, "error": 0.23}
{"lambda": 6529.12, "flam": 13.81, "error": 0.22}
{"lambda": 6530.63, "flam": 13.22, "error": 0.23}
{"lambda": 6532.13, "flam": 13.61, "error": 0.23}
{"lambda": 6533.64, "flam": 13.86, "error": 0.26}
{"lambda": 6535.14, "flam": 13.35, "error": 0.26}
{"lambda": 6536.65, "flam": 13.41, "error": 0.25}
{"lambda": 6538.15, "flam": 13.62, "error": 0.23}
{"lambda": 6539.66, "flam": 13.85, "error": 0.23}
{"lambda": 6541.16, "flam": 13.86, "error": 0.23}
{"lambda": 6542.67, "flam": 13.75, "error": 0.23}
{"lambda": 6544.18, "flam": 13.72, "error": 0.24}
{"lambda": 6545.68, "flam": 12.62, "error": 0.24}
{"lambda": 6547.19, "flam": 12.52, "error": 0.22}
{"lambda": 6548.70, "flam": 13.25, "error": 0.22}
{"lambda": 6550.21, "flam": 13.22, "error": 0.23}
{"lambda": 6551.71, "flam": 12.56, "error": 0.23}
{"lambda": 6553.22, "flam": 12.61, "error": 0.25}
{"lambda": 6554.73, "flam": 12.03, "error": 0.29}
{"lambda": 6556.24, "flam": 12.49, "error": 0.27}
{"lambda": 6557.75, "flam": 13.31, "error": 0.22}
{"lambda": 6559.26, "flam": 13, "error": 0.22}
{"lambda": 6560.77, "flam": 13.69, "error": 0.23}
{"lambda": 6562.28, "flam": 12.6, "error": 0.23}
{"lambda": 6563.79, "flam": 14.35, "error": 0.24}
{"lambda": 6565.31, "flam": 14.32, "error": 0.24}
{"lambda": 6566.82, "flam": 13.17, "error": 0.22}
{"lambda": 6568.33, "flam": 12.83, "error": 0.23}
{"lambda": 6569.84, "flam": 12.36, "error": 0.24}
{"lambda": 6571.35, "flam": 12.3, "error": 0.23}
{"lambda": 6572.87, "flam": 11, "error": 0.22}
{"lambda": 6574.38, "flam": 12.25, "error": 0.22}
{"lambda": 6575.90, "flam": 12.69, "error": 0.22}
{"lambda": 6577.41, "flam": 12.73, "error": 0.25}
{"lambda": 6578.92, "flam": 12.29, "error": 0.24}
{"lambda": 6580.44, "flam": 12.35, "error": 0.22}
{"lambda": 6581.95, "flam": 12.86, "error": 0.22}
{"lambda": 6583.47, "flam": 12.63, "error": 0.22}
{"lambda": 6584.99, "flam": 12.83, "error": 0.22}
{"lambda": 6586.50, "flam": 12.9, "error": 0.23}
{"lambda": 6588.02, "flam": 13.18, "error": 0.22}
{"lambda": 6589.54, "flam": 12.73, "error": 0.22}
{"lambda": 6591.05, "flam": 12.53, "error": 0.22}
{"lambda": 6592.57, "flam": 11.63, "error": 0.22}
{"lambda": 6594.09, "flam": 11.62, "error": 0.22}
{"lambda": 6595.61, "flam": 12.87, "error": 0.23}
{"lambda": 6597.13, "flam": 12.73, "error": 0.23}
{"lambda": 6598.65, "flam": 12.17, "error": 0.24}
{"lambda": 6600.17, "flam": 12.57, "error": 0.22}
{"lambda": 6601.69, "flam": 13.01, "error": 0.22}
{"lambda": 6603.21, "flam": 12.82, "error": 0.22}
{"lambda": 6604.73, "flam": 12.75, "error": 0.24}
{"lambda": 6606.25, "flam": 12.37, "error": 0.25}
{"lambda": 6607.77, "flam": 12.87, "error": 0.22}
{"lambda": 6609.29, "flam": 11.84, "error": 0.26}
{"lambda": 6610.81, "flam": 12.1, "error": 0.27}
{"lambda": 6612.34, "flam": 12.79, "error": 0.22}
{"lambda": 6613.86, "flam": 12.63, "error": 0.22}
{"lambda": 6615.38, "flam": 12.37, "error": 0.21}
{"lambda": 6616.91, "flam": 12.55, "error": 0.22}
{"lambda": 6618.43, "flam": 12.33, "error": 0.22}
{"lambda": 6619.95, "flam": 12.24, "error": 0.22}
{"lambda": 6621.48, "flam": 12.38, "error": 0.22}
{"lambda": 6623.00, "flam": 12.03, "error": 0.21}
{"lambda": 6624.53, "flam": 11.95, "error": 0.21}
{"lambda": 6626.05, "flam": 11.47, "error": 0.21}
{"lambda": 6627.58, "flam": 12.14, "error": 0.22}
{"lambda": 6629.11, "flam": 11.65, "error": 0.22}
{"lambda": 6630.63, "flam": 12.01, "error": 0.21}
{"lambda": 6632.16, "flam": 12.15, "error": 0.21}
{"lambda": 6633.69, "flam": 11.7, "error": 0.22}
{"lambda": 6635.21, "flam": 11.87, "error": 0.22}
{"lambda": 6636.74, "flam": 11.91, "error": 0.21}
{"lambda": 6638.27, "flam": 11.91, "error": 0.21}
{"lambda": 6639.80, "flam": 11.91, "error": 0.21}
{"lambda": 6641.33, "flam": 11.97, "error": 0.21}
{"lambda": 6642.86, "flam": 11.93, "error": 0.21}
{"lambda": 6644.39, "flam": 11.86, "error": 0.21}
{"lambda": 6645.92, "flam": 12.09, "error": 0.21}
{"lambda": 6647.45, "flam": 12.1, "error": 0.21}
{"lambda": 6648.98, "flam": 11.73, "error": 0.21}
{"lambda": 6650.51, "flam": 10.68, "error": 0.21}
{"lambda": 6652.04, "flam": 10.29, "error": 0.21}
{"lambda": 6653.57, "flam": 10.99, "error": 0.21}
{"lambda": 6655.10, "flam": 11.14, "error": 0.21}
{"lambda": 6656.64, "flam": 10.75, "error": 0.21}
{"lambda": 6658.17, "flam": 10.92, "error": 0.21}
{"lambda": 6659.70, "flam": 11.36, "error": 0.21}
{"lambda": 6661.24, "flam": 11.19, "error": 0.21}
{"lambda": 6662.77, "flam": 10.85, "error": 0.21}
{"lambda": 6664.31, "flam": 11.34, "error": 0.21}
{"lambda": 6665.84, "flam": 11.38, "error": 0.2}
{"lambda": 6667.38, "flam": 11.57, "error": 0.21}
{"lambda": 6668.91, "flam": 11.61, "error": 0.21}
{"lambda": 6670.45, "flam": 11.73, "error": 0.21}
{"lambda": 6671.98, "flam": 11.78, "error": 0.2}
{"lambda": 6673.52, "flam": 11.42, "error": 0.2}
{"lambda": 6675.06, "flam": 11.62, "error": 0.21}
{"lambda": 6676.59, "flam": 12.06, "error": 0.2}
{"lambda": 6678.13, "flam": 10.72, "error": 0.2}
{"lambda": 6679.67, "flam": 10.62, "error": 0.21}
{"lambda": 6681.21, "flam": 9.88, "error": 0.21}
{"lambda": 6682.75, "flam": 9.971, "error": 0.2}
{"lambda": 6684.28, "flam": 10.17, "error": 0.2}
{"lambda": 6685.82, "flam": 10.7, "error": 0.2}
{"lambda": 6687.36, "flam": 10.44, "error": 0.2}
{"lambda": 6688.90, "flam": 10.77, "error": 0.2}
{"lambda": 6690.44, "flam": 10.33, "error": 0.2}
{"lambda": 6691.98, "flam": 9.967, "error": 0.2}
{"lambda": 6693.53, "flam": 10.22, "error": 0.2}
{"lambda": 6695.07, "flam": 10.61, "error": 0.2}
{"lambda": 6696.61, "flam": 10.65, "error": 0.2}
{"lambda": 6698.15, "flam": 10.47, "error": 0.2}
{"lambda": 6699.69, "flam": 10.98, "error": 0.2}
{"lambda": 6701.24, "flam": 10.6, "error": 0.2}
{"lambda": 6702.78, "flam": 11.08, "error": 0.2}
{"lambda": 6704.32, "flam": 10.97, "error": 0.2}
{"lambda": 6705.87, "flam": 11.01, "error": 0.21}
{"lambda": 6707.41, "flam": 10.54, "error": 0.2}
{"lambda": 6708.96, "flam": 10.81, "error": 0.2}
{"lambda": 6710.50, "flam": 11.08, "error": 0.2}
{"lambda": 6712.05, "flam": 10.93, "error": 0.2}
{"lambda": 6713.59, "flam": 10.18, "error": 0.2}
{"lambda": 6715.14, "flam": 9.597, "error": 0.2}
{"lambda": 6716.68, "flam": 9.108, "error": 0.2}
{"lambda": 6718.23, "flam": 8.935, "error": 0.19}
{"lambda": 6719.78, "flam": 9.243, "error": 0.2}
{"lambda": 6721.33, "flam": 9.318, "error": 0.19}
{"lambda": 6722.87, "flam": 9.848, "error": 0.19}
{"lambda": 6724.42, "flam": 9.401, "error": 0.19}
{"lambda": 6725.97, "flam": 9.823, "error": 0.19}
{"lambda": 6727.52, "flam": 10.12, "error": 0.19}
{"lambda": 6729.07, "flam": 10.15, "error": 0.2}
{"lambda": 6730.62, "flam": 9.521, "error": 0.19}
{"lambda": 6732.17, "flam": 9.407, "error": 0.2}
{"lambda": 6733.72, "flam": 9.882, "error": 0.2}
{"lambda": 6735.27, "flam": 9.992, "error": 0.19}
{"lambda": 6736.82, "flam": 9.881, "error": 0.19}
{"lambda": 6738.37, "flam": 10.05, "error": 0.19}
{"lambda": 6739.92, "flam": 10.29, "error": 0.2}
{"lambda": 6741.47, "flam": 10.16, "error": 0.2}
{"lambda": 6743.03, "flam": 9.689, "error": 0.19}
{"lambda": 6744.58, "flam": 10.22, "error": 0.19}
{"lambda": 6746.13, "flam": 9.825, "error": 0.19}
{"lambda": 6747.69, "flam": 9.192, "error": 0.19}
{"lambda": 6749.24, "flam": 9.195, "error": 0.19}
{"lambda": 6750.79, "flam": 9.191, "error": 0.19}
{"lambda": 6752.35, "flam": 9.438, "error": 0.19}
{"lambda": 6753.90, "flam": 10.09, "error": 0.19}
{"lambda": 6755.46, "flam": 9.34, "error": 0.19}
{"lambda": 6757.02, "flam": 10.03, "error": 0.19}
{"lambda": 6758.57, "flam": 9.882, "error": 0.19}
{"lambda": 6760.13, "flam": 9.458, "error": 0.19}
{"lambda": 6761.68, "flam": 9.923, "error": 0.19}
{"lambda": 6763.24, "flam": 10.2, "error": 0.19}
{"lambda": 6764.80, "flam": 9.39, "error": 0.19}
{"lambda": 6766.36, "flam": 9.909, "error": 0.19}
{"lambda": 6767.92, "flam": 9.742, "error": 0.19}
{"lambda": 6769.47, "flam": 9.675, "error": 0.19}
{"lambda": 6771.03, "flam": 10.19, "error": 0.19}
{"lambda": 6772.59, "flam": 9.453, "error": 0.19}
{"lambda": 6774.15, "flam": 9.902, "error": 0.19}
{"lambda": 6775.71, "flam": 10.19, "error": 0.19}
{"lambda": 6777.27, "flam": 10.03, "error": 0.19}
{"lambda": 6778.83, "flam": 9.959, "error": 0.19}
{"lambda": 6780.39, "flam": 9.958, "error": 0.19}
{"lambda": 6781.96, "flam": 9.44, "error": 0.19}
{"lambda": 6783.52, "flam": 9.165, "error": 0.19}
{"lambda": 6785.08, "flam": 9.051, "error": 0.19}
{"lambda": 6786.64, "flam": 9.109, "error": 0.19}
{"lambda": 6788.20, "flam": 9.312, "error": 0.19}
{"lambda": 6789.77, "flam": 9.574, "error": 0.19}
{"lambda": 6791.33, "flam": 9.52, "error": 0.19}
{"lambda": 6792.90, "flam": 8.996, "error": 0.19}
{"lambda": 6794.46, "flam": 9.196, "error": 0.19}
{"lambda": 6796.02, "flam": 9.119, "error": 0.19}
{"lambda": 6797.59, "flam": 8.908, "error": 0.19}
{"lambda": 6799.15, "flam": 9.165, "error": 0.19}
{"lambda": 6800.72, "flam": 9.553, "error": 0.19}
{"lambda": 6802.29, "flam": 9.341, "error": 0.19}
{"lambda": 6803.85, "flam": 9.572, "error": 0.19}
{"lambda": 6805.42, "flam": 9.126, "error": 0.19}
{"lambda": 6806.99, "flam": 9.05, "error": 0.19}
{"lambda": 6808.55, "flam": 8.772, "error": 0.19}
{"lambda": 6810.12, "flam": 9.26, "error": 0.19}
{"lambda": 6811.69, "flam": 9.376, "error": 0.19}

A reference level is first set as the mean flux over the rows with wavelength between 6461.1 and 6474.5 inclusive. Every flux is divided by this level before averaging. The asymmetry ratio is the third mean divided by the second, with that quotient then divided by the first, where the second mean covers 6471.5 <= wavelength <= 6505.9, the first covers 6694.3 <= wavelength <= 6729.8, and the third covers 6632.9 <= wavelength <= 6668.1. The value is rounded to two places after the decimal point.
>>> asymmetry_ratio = 1.09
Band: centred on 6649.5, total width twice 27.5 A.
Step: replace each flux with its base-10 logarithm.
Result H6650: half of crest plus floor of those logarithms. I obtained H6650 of 1.05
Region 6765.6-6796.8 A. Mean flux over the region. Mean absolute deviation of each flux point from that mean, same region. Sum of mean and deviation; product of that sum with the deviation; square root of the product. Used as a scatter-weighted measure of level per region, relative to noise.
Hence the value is 1.8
